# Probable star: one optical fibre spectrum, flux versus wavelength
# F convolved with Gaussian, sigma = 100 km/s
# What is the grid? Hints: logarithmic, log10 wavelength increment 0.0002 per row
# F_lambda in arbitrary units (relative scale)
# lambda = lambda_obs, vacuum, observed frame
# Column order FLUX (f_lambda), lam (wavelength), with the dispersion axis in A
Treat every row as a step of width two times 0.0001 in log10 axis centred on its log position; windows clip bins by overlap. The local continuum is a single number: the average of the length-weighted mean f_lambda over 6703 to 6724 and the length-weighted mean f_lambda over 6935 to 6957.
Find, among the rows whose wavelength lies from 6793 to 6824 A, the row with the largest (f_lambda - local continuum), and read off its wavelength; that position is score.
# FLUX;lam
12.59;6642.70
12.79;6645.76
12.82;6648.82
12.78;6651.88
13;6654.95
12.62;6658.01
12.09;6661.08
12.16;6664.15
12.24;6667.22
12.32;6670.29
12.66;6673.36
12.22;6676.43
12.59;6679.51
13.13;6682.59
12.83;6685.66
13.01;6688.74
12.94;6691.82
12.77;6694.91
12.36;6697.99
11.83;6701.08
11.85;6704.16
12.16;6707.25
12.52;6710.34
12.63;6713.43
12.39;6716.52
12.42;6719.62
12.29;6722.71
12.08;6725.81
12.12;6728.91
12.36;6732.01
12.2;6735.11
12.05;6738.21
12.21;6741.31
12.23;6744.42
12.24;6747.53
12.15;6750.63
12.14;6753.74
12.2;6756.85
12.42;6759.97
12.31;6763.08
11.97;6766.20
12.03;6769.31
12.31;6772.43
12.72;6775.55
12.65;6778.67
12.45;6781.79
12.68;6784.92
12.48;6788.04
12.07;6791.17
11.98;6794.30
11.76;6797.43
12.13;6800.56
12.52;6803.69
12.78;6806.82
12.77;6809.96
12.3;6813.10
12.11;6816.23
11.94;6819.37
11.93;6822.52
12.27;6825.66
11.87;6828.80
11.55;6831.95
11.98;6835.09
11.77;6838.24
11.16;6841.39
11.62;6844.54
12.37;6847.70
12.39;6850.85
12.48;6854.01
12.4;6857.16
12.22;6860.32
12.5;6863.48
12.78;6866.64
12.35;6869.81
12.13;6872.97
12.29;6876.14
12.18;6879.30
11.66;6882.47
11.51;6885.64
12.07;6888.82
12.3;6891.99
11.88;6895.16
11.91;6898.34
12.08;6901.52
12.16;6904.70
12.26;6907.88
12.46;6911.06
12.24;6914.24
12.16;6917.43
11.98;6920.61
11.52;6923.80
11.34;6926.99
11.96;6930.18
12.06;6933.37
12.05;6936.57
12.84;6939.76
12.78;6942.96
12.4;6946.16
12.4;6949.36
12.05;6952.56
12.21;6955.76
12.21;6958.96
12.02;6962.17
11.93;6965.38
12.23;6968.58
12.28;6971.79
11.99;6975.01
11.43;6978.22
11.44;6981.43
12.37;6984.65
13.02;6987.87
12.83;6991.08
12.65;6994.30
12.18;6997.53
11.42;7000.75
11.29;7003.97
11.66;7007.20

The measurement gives 6806.82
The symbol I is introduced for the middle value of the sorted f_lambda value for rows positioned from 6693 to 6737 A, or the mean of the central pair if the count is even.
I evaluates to 12.3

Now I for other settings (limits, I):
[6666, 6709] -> 12.5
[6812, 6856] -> 12.0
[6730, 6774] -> 12.2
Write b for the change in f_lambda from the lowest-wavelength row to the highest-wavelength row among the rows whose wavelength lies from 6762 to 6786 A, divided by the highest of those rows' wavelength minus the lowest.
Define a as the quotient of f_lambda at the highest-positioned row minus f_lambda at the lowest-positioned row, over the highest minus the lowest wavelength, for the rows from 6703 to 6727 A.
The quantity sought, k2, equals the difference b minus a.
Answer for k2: 0.006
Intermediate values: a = 0.011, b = 0.017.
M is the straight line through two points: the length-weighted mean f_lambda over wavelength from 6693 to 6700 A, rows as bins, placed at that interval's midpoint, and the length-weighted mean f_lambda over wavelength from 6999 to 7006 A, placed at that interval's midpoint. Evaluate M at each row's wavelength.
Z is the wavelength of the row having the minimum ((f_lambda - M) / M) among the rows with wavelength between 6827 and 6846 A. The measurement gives 6841.39 A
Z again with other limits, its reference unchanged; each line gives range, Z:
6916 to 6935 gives 6926.99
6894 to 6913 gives 6895.16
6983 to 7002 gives 7000.75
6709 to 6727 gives 6725.81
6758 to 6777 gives 6766.20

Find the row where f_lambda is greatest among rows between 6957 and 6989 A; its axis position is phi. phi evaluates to 6987.87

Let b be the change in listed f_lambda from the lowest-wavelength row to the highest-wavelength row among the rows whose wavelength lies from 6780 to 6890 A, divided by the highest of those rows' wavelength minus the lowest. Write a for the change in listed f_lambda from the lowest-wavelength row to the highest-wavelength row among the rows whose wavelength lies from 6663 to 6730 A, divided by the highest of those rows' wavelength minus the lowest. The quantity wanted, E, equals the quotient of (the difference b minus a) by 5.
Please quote -0.001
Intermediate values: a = -0.001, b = -0.004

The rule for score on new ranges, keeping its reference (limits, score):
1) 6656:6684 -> 6682.59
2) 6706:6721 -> 6713.43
